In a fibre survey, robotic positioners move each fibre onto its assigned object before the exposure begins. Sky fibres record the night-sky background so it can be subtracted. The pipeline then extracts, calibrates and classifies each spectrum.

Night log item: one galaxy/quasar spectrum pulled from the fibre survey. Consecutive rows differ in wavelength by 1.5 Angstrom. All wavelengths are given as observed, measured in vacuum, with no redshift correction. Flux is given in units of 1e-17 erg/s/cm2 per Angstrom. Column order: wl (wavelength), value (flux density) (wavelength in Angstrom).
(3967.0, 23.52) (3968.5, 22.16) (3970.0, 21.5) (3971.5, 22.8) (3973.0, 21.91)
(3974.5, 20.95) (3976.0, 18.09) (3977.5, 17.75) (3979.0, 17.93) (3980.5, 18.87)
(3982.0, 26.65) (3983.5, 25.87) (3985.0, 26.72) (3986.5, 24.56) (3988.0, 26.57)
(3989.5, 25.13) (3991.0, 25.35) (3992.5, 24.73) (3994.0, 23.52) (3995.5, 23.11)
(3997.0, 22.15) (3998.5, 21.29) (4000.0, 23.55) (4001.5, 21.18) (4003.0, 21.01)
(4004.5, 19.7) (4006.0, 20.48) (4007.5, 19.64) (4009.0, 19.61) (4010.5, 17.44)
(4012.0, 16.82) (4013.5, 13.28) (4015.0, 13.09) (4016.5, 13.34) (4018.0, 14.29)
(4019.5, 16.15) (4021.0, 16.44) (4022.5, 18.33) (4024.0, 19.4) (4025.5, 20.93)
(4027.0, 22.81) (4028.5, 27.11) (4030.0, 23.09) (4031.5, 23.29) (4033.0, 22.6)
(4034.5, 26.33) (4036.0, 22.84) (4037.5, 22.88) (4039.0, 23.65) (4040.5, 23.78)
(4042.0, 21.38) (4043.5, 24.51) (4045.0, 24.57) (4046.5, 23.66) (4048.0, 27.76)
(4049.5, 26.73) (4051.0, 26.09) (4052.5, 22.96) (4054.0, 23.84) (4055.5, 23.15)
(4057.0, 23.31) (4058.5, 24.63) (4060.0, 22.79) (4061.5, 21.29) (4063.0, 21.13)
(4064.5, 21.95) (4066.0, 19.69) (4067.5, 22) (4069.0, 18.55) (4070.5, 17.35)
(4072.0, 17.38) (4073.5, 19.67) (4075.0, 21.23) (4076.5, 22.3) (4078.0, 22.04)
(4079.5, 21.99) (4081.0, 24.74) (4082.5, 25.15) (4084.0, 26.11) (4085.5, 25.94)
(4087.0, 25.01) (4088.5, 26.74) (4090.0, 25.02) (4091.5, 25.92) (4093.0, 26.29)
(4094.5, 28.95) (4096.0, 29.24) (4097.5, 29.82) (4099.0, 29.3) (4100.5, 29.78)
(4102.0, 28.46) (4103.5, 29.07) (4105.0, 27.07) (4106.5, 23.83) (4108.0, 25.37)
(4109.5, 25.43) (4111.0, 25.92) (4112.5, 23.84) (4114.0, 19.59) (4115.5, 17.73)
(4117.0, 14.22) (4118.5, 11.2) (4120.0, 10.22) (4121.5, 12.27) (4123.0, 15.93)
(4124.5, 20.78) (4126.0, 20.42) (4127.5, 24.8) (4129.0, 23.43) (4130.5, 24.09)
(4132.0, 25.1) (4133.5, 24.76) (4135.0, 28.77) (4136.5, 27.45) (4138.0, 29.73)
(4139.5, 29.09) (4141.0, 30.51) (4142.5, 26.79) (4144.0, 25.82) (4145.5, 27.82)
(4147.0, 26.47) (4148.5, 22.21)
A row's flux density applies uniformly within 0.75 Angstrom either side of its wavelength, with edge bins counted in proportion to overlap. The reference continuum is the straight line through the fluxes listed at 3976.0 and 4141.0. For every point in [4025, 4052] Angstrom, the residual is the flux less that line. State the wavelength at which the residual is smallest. 4042.0 Angstrom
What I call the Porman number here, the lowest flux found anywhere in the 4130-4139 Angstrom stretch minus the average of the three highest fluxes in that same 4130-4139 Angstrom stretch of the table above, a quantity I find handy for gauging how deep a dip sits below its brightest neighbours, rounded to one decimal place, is -4.6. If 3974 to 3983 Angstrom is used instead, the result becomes -4.4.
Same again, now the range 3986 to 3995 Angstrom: -2.2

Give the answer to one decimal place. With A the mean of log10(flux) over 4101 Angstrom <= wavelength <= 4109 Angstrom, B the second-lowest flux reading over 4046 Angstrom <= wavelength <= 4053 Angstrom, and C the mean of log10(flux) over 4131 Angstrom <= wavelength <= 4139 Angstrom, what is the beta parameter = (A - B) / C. -15.5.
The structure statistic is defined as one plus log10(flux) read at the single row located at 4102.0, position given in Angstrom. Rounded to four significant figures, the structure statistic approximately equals 2.454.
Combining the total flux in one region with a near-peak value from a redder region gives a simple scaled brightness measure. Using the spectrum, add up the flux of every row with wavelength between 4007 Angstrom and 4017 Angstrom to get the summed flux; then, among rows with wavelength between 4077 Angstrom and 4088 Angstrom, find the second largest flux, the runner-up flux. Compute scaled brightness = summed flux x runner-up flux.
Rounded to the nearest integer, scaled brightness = 2937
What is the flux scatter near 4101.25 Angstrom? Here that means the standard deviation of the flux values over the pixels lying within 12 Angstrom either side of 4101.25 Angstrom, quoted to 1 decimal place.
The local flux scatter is 2.1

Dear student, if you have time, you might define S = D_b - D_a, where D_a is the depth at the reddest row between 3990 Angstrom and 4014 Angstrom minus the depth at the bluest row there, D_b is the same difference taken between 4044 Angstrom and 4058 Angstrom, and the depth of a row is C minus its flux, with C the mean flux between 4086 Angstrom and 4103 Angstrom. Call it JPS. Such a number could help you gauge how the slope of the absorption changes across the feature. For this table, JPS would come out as -11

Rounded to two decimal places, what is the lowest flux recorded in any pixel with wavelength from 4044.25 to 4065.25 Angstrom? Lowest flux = 21.13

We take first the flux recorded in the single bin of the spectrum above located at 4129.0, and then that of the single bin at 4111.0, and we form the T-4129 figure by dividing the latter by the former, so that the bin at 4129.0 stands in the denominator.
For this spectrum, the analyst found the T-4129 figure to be 1.11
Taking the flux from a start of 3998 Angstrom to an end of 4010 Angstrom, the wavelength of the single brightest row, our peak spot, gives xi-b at 4000.0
